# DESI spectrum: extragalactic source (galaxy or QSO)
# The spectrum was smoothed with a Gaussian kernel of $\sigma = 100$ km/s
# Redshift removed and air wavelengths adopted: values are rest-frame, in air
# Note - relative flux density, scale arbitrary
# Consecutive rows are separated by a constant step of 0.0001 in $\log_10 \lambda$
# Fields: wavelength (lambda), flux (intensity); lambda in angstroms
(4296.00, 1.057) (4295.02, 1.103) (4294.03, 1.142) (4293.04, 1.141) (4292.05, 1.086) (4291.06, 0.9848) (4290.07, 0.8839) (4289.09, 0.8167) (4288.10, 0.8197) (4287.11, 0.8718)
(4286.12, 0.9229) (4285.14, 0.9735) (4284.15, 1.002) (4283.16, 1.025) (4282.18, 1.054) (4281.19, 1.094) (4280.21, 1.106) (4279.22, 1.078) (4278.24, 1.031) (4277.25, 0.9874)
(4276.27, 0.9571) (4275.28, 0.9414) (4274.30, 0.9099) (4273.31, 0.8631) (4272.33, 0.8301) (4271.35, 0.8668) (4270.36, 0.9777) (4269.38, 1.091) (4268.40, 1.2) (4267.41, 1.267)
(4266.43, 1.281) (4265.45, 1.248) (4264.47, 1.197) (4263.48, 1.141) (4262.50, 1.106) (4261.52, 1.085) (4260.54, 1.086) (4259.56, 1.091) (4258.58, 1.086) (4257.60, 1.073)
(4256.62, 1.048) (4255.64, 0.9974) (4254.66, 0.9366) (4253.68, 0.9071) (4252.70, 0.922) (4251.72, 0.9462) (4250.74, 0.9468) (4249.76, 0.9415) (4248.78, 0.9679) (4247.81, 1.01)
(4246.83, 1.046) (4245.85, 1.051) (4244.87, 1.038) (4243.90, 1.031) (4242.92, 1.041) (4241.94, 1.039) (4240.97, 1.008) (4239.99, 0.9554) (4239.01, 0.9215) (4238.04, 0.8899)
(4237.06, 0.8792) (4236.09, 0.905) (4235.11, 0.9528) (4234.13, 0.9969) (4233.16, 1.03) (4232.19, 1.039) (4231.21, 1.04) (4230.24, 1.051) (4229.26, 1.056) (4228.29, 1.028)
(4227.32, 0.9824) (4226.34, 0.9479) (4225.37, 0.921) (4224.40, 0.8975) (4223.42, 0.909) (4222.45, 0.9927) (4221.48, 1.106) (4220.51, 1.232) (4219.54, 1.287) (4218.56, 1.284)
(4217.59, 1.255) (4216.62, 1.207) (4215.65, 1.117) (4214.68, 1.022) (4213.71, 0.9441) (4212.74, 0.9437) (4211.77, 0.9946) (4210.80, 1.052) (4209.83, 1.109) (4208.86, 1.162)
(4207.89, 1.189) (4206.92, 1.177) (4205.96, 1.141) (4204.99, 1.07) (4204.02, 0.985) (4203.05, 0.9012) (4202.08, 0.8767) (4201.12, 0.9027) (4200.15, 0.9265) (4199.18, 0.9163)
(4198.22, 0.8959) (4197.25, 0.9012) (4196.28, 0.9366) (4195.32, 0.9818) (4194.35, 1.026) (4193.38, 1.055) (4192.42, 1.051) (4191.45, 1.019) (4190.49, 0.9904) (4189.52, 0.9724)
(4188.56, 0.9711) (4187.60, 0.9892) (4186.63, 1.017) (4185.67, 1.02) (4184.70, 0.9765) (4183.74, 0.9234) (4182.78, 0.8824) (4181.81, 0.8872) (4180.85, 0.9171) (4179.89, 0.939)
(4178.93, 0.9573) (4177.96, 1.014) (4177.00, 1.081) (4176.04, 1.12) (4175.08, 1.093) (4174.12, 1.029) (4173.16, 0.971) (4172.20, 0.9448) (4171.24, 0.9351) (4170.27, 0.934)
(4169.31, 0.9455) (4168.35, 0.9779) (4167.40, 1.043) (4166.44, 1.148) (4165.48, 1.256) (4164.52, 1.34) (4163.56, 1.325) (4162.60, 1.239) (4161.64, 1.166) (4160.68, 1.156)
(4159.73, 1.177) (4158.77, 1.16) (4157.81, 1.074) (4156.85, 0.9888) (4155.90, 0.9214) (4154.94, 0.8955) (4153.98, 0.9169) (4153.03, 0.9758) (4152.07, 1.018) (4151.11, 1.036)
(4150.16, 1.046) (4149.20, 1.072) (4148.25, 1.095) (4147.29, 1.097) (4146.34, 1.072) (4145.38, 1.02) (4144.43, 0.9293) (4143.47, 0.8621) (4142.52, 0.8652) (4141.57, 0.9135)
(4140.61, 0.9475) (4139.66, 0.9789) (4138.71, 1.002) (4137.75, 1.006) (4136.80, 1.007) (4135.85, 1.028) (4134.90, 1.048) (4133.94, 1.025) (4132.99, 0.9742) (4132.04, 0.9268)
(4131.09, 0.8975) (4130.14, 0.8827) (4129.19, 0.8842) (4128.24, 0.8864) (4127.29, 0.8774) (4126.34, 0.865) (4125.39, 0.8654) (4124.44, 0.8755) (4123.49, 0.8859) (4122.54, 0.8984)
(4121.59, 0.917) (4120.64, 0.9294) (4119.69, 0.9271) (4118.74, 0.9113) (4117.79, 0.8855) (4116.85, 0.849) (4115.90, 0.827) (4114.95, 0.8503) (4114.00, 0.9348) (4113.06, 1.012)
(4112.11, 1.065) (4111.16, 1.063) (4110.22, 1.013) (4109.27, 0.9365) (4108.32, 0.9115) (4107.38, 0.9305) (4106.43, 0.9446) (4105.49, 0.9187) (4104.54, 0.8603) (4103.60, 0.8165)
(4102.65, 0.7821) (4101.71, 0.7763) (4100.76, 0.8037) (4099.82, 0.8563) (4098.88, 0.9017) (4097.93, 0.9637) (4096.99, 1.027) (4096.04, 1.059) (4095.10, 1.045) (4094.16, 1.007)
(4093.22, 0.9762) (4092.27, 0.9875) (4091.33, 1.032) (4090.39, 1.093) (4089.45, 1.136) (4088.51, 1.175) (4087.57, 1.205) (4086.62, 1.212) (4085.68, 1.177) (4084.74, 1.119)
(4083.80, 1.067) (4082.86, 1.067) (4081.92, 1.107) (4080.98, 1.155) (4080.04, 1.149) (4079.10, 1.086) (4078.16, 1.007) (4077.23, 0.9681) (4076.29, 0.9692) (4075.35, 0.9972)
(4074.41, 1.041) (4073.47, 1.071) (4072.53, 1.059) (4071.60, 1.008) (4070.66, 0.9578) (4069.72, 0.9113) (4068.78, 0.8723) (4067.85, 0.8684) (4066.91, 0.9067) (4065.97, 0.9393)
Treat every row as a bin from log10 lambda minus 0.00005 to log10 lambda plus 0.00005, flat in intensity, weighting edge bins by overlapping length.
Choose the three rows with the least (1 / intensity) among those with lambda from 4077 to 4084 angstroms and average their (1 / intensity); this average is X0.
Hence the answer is 0.88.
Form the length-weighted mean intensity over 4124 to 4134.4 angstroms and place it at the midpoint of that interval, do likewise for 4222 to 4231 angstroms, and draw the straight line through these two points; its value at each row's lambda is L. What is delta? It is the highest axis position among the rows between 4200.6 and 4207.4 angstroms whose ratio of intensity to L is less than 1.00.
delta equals 4203.05 angstroms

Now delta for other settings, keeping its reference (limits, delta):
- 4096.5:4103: 4102.65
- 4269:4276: 4275.28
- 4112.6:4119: 4117.79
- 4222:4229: 4226.34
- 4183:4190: 4183.74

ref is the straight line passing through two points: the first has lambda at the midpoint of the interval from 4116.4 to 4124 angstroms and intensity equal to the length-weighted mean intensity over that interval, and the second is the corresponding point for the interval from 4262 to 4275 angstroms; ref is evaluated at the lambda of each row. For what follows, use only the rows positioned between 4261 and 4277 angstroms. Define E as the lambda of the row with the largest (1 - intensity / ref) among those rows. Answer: 4272.33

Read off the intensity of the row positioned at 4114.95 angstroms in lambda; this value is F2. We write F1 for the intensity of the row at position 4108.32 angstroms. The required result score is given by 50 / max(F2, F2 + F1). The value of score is 28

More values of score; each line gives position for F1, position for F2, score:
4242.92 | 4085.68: 23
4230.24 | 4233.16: 24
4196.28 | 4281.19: 25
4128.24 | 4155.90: 28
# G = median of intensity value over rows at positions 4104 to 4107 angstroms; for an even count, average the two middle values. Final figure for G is 0.92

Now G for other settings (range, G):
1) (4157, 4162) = 1.16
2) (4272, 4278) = 0.93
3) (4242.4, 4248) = 1.04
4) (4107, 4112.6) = 0.97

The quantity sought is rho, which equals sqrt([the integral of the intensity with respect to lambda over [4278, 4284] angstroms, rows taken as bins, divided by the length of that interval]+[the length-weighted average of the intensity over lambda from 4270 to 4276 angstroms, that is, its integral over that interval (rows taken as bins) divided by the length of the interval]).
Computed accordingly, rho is 1.40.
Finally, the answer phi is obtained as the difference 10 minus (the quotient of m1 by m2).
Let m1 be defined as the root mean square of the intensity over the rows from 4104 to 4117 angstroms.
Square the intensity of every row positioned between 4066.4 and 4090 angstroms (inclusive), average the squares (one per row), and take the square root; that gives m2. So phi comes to 9.11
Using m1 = 0.94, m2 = 1.06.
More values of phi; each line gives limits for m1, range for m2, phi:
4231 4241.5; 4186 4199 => 9.02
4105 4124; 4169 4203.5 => 9.04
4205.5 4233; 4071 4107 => 8.94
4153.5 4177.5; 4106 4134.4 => 8.83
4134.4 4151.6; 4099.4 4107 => 8.81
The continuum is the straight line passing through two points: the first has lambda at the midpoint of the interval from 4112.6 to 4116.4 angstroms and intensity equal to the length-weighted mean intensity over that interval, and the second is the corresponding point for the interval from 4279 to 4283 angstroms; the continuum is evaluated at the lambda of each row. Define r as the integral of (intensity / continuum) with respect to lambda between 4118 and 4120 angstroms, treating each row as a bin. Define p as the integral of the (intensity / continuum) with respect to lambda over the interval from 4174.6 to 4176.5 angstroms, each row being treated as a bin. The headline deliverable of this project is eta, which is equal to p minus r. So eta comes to 0.17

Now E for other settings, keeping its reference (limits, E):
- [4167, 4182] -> 4181.81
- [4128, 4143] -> 4142.52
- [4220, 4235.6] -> 4224.40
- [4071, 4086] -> 4077.23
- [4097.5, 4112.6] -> 4101.71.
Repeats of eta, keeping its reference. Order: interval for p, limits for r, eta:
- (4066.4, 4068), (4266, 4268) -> -0.72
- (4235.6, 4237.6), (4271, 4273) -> 0.13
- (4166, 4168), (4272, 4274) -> 0.68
